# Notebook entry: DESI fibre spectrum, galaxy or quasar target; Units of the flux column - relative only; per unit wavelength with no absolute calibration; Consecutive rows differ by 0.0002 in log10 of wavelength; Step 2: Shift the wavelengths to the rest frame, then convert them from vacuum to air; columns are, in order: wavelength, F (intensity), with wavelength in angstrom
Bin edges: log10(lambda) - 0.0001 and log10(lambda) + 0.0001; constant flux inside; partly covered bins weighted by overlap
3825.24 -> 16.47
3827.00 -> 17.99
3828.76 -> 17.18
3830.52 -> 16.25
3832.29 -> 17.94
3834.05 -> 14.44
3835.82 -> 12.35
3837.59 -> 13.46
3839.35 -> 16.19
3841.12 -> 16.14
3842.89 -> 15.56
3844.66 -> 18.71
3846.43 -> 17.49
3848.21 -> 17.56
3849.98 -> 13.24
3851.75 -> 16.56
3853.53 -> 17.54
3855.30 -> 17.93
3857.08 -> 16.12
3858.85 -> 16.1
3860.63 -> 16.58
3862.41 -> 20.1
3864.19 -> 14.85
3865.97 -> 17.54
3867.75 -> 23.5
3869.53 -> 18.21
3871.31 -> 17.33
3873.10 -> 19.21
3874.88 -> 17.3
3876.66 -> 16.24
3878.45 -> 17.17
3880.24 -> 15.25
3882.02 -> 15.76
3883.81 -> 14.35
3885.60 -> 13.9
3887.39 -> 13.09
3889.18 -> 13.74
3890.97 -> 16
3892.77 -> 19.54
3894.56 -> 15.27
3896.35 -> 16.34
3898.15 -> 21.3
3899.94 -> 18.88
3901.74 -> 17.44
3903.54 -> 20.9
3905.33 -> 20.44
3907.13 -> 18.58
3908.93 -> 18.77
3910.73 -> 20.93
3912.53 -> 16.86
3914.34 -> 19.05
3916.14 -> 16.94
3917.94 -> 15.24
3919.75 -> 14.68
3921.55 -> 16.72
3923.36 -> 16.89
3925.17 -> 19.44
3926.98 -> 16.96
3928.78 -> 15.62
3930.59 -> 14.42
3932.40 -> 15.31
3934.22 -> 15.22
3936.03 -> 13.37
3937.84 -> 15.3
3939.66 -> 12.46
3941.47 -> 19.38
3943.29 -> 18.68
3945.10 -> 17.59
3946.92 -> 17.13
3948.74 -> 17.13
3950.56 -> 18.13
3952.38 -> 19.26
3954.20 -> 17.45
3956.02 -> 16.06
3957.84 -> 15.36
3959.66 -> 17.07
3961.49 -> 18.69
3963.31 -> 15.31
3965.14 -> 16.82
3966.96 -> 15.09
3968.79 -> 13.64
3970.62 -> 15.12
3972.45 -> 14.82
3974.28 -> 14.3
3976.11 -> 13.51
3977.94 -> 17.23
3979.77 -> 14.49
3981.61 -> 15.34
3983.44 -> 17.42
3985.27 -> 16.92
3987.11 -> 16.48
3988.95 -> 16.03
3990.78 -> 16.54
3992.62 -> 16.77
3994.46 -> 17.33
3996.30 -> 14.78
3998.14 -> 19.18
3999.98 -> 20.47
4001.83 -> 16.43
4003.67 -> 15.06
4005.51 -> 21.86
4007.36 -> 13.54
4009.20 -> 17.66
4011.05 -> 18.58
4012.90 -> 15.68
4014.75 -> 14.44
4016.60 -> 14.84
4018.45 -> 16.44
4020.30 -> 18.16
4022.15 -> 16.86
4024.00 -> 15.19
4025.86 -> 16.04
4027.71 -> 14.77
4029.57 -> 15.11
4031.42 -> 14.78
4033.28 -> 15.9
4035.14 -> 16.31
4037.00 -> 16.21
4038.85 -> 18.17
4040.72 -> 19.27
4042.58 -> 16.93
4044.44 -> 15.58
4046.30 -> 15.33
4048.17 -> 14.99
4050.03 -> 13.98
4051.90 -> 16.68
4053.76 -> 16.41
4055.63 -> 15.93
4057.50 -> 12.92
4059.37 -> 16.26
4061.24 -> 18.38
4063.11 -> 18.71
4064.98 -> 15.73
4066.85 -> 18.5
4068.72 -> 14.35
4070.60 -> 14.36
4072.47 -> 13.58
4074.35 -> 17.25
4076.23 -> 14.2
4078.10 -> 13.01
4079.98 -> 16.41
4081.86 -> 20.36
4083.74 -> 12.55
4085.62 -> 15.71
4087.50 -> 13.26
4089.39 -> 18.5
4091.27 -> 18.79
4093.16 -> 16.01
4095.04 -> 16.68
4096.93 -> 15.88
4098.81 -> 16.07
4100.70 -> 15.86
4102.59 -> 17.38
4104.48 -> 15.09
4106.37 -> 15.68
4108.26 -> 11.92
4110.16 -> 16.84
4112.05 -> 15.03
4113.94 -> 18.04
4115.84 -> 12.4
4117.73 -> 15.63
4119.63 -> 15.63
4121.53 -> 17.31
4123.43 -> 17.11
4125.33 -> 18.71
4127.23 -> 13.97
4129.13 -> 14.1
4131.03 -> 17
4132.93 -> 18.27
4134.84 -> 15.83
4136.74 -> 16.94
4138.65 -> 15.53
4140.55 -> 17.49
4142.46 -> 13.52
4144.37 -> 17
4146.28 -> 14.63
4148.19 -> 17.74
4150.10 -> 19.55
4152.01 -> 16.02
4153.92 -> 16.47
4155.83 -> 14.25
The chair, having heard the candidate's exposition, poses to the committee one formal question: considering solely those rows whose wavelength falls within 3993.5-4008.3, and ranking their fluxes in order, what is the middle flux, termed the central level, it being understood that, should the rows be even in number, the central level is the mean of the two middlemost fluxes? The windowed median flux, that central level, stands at 16.9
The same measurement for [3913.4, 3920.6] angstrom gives 16.1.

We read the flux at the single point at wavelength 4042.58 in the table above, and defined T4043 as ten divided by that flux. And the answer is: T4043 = 0.59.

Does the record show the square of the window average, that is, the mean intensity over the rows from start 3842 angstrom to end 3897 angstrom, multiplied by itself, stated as 279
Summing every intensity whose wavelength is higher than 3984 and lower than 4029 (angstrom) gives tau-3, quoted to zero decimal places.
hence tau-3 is 400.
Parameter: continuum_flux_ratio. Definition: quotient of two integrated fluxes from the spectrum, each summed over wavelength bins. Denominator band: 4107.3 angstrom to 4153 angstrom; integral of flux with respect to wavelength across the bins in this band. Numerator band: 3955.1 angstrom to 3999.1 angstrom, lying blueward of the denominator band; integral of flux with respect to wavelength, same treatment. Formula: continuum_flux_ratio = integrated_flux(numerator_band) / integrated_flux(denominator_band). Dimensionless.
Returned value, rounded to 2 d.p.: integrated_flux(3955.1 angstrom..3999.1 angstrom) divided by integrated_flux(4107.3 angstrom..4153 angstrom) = 0.96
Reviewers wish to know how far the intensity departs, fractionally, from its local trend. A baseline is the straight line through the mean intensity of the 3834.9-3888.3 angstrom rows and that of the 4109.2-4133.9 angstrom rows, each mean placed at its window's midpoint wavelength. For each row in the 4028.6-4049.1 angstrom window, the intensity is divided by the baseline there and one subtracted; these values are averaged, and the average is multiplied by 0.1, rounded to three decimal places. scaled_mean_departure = 0.000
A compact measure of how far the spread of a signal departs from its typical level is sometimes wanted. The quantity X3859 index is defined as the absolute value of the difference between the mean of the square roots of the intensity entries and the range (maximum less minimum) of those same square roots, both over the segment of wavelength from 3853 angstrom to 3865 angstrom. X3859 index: 3.49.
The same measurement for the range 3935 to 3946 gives 3.13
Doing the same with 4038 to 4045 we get 3.74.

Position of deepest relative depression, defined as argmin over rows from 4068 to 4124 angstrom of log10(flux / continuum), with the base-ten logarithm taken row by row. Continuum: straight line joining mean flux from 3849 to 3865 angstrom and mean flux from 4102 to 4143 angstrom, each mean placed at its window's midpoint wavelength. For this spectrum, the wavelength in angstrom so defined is 4108.26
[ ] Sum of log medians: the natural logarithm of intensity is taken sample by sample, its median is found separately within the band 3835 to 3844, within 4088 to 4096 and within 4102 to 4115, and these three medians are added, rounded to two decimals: 8.36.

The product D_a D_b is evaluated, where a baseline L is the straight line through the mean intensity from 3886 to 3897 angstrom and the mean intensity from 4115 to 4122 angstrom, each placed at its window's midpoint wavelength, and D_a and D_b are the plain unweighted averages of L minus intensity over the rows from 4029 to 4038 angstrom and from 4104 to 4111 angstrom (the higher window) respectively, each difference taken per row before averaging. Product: -0.1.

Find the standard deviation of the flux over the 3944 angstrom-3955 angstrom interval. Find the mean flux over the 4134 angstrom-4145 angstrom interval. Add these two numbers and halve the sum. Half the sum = 8.4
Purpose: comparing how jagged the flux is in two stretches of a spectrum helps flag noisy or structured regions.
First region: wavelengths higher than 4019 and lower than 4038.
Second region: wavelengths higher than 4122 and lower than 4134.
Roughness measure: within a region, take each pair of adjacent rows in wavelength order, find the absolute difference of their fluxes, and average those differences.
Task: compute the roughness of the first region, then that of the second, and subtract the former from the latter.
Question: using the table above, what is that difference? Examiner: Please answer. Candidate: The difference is 1.3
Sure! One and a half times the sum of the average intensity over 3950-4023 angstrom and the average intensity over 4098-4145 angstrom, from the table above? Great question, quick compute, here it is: 48.6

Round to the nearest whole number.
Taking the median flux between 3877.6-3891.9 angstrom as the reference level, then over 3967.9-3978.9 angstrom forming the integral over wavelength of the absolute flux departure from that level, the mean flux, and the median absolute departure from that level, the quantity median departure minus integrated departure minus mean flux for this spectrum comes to -24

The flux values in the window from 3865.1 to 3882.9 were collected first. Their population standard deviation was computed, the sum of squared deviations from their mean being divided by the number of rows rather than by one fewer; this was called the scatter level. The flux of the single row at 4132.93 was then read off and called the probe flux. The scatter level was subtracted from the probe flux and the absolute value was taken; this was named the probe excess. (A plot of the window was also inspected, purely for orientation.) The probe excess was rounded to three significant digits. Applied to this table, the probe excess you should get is 16.1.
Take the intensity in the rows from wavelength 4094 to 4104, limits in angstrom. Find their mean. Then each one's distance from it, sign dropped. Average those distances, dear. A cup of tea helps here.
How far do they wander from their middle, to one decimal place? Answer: 0.5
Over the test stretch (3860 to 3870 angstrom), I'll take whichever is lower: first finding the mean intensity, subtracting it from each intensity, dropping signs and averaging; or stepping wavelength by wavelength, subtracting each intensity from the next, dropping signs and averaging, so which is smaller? 2.2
